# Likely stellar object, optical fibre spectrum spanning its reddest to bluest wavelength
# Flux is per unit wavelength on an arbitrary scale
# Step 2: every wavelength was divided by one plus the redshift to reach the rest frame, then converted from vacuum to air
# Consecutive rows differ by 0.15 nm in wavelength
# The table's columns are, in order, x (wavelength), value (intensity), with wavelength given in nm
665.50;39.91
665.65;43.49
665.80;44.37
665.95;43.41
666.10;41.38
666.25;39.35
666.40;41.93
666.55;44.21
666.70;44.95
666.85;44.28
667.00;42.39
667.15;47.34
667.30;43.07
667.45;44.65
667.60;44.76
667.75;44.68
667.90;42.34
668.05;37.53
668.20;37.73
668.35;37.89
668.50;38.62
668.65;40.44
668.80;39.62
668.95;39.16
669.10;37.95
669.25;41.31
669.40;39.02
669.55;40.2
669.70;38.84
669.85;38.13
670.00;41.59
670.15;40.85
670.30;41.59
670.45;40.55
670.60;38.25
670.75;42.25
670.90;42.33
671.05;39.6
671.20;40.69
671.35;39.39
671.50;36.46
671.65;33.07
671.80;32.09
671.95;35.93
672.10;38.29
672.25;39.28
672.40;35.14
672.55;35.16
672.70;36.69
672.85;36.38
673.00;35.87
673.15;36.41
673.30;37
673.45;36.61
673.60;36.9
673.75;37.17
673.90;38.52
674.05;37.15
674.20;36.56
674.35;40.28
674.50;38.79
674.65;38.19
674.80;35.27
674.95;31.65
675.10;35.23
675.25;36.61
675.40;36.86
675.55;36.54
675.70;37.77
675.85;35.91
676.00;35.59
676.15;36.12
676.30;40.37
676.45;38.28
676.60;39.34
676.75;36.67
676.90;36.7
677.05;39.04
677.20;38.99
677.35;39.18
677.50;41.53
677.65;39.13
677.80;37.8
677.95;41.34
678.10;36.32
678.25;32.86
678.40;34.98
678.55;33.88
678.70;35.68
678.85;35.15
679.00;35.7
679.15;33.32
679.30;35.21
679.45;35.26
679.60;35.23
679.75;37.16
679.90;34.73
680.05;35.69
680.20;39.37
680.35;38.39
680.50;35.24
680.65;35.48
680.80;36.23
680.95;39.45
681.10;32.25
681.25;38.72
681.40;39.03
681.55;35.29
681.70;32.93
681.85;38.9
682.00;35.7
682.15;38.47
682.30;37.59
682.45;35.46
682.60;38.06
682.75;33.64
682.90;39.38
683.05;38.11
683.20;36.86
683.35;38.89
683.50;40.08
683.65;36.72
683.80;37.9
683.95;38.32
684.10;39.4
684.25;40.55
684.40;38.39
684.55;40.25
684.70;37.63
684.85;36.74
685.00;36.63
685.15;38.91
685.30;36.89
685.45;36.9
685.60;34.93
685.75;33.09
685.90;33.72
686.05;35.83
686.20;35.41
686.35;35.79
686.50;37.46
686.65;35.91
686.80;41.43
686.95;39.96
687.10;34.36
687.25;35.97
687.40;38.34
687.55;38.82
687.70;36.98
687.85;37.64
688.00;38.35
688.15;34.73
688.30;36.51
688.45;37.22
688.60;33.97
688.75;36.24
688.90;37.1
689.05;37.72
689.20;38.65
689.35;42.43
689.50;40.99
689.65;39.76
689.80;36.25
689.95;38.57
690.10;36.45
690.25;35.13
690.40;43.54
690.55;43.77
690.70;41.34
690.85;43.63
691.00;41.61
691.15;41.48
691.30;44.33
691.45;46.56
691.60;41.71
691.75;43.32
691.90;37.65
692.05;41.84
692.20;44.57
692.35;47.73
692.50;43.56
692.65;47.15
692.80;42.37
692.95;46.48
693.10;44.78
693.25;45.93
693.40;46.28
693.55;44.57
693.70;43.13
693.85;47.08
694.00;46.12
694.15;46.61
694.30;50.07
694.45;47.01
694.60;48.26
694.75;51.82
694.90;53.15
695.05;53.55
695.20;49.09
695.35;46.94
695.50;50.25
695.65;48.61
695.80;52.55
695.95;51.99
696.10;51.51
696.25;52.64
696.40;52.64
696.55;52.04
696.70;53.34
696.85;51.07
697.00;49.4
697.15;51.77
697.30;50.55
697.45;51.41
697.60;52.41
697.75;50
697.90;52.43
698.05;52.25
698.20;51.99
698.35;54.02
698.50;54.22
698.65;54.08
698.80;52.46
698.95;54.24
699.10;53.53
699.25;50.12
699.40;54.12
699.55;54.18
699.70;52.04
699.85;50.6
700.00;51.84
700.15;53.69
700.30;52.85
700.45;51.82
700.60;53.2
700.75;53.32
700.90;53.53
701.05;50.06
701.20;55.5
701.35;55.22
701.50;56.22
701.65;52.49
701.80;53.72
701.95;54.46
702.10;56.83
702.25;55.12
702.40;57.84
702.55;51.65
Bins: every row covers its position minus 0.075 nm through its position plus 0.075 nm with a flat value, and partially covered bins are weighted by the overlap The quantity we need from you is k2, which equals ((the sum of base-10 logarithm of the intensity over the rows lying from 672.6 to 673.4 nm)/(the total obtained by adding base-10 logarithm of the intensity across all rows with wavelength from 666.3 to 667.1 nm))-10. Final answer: -9.047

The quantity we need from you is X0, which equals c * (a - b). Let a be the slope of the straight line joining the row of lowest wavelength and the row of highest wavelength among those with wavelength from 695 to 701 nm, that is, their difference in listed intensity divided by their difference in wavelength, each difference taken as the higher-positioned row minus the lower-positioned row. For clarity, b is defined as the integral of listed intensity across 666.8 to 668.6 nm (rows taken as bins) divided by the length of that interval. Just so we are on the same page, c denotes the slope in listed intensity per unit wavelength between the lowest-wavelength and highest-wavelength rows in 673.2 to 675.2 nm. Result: 41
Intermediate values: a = 0.0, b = 42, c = -1.0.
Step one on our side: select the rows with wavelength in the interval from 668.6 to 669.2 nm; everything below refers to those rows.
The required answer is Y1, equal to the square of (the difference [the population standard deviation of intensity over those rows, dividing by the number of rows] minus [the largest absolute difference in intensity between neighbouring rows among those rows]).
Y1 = 0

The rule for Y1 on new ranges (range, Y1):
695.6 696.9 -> 7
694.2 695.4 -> 4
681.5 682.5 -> 16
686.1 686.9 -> 11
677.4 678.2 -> 9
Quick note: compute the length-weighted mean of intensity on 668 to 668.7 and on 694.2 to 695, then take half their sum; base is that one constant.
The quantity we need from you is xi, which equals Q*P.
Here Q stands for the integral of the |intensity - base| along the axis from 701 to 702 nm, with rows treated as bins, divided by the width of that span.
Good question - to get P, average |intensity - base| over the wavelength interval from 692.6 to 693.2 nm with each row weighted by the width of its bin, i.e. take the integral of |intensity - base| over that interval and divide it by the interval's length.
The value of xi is 18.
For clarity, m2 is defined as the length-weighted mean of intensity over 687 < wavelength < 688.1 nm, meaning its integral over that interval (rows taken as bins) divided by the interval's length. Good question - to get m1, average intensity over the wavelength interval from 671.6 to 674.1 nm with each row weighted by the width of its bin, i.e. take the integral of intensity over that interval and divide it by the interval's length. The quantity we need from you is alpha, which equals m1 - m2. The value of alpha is -1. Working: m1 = 36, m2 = 37.2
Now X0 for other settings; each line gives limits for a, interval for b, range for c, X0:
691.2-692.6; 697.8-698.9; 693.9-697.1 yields -59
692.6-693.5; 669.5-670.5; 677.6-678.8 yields 136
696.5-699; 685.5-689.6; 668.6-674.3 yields 25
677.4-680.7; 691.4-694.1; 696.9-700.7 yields -49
